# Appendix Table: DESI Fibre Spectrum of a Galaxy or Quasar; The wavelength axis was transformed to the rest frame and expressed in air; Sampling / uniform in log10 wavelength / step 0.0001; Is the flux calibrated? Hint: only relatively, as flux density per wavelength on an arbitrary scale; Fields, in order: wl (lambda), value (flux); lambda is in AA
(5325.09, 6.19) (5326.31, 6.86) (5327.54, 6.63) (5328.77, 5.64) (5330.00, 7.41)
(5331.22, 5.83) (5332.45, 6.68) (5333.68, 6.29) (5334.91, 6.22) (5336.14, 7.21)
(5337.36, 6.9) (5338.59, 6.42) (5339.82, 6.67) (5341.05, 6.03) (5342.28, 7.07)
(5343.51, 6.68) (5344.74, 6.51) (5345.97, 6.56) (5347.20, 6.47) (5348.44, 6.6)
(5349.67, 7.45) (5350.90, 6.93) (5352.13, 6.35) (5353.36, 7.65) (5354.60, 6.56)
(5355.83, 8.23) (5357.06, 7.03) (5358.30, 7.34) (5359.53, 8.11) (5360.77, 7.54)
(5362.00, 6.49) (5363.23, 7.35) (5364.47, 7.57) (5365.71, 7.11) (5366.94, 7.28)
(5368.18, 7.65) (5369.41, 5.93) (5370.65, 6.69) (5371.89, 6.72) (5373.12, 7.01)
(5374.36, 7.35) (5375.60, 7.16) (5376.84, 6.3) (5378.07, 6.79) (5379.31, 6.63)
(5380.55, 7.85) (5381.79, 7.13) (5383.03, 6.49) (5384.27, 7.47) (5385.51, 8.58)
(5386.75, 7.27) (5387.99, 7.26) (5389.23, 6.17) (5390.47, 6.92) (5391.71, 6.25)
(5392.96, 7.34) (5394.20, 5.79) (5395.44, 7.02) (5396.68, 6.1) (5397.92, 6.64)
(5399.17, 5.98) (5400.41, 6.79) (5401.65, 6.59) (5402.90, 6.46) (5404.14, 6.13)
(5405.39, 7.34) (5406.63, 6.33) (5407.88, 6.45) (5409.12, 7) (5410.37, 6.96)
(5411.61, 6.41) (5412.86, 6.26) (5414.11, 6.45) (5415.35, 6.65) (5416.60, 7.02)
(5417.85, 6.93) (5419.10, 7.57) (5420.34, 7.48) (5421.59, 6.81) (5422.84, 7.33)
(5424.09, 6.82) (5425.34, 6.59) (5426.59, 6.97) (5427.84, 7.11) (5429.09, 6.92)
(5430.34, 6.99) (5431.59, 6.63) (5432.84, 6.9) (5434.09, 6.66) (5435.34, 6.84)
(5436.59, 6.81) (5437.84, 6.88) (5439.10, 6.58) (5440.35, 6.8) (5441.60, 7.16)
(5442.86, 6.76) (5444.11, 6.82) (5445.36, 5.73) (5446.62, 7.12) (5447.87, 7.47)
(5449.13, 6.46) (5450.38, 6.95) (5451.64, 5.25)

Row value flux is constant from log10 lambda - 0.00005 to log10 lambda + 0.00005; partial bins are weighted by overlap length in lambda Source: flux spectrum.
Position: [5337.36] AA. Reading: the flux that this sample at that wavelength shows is 6.9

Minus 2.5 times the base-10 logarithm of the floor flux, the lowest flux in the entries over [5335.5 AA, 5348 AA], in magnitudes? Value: -1.95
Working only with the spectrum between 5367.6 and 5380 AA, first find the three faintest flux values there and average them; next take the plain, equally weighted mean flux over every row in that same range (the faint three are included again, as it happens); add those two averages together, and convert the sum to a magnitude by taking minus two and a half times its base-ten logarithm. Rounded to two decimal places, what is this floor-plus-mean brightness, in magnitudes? -2.79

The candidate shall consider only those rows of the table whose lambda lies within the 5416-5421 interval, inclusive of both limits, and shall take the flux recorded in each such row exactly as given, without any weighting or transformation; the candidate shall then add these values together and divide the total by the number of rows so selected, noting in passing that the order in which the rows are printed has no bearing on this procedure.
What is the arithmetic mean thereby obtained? 7.25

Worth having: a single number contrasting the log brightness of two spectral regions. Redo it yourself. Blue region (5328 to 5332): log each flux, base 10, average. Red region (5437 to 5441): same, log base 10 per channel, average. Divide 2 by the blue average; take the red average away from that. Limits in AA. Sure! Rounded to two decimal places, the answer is 1.68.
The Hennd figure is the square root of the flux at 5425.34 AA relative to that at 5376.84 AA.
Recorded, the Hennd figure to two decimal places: 1.02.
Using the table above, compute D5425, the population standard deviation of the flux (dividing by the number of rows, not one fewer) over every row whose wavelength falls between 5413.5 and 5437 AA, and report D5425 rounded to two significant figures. 0.29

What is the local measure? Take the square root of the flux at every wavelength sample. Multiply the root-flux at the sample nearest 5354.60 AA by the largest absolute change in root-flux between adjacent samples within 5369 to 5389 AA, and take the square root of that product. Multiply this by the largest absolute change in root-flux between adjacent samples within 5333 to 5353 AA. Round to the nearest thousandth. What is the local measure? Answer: 0.157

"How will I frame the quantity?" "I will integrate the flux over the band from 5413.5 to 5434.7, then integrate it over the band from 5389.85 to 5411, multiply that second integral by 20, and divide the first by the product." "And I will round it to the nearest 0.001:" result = 0.053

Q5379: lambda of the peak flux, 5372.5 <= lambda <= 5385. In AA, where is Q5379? 5380.55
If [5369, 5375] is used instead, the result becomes 5374.36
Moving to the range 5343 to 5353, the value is 5349.67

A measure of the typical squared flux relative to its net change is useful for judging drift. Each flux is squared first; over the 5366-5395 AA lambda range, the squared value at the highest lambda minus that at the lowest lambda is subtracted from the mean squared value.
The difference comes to 68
